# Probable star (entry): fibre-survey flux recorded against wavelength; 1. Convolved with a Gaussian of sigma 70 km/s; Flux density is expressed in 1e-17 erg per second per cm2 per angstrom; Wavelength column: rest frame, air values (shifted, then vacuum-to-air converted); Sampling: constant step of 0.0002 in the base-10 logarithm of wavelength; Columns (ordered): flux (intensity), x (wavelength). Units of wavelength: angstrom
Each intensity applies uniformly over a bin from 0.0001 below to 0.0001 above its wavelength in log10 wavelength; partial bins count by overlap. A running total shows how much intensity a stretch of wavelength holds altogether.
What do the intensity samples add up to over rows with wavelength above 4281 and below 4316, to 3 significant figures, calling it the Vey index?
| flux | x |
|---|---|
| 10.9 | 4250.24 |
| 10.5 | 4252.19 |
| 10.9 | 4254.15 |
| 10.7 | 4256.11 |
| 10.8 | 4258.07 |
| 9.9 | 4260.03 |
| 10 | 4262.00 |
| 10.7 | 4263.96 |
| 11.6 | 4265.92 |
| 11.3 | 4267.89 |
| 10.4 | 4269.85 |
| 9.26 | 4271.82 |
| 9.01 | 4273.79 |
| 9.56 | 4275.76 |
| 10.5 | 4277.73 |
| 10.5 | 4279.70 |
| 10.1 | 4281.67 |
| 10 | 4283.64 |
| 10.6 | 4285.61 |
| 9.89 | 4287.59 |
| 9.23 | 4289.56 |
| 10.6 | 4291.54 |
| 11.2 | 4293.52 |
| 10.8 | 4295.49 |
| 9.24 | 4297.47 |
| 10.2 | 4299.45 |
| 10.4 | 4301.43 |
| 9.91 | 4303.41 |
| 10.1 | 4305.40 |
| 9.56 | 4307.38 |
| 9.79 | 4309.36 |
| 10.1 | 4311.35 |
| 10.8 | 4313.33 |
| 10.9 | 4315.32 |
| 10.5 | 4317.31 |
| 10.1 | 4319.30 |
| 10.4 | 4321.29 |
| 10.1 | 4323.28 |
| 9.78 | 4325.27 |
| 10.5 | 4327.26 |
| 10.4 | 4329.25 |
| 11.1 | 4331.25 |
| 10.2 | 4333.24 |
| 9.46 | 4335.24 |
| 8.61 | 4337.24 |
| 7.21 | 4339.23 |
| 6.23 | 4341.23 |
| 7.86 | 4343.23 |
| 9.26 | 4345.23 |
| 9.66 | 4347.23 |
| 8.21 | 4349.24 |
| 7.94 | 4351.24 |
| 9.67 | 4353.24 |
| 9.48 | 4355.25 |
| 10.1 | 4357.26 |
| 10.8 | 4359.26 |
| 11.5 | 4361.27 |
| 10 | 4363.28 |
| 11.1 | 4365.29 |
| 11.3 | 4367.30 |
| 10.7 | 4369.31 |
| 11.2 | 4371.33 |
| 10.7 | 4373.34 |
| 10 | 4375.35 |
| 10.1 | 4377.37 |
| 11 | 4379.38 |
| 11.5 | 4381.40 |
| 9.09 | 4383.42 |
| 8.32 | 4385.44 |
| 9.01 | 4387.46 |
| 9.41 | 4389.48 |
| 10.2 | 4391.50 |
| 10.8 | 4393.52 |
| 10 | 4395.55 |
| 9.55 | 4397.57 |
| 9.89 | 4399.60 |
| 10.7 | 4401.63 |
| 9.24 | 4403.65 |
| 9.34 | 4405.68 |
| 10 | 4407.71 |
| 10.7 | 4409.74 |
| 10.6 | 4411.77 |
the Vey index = 183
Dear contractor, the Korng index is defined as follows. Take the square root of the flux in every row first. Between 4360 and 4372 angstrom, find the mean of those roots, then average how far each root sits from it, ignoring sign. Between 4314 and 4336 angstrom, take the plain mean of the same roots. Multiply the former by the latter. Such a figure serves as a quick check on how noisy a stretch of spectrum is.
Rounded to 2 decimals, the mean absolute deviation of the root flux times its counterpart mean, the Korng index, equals 0.20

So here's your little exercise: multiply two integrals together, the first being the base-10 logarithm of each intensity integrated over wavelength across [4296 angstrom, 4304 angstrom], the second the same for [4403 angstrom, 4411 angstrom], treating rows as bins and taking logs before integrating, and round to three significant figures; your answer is 63.5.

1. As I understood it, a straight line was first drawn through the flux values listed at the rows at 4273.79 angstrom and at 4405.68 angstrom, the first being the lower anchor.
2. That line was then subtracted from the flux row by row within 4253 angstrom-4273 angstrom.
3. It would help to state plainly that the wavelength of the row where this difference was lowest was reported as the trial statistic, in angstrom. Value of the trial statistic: 4271.82 angstrom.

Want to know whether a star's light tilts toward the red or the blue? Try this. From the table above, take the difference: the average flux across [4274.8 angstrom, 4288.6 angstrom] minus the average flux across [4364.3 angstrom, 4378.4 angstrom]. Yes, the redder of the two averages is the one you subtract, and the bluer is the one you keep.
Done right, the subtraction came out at -0.56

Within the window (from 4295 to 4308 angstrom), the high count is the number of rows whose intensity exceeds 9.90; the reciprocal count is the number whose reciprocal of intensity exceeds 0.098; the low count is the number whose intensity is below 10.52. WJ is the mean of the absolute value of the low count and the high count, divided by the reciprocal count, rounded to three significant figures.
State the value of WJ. 1.10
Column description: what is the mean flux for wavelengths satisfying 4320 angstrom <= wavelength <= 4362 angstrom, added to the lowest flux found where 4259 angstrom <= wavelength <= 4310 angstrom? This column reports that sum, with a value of 18.5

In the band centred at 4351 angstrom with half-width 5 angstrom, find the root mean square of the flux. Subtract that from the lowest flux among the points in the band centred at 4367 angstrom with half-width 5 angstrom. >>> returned 1.0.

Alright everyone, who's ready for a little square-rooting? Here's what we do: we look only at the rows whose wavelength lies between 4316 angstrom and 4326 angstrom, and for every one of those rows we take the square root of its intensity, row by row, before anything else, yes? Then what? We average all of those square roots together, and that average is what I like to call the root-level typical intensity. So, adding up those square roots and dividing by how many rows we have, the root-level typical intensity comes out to 3.19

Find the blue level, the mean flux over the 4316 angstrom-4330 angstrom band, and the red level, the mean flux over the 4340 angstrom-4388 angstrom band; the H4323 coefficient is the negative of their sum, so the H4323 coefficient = -20.0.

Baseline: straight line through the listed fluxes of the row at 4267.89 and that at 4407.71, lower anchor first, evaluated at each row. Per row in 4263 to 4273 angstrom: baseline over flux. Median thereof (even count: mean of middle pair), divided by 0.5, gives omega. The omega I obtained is 2.12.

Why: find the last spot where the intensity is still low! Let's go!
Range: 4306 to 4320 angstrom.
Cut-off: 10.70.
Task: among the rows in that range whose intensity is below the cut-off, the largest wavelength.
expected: 4319.30 angstrom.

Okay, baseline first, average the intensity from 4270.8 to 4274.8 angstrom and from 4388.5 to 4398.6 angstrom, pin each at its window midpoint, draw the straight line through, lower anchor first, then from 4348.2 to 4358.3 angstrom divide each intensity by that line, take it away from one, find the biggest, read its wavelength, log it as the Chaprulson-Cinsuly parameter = 4351.24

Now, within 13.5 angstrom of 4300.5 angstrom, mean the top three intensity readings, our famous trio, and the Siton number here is 10.9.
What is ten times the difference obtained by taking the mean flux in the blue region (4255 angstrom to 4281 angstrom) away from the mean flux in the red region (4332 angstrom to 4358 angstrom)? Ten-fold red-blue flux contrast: -16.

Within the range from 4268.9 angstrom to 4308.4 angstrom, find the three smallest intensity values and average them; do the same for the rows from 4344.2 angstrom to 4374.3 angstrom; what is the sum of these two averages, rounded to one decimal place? 17.6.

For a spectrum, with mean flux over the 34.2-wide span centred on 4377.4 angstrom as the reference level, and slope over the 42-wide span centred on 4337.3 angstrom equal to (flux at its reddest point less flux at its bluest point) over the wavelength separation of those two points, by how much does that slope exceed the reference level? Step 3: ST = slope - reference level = -10.4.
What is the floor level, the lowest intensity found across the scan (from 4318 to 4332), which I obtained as 9.78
